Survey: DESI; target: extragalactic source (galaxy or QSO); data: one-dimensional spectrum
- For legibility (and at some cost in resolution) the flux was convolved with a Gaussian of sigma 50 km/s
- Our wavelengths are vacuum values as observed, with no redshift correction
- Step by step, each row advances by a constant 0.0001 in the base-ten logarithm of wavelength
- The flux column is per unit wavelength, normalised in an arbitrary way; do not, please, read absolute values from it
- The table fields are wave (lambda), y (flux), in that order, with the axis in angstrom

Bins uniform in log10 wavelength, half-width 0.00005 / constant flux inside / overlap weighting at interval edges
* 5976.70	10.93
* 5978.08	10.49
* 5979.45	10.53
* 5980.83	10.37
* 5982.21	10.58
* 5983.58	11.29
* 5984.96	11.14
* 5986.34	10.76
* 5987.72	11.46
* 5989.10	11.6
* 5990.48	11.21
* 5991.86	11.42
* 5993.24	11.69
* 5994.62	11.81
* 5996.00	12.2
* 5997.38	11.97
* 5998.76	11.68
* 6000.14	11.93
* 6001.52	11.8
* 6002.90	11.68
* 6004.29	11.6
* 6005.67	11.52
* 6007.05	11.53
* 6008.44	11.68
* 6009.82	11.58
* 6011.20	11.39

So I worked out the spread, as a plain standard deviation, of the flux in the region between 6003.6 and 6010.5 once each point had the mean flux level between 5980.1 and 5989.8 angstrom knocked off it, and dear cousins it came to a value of 0.06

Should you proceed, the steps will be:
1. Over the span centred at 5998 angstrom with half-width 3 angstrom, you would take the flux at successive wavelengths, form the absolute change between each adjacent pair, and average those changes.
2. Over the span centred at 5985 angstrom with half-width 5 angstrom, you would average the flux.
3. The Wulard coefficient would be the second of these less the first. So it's 10.8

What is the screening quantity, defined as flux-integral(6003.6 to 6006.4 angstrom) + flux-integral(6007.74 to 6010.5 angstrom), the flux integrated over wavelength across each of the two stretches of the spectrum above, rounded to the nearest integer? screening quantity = 64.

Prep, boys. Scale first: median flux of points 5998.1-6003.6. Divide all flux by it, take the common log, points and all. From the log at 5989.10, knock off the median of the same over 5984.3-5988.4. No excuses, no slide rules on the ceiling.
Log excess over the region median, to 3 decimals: 0.018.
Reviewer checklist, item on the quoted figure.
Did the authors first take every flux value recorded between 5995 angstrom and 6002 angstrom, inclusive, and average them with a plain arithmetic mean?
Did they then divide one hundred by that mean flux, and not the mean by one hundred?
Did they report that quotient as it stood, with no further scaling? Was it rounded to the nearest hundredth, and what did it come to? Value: 8.39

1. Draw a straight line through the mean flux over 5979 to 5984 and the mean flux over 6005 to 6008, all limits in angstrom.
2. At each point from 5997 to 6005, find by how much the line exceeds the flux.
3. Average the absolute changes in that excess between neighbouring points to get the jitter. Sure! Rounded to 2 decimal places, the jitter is 0.20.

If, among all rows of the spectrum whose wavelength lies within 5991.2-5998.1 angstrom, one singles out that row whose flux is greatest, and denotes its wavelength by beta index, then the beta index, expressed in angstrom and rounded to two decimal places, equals 5996.00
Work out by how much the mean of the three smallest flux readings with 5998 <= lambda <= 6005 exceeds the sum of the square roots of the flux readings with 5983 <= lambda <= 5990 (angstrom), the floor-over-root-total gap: -5.1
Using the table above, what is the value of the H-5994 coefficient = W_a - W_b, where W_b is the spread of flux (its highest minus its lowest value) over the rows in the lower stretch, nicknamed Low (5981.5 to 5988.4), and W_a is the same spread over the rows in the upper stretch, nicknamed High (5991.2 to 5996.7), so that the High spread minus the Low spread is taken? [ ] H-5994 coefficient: -0.1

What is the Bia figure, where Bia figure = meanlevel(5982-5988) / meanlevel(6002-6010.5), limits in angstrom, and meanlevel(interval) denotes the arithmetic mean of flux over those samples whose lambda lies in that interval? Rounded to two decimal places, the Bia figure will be 0.95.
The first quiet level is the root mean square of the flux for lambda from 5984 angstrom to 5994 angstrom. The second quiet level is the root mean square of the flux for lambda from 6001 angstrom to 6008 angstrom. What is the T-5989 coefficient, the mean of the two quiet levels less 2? 9.48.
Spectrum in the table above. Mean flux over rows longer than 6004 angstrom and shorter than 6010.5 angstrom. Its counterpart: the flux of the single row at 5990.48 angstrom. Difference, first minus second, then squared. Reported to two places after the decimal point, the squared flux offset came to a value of 0.14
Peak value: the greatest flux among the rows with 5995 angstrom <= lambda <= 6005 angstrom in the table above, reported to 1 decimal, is 12.2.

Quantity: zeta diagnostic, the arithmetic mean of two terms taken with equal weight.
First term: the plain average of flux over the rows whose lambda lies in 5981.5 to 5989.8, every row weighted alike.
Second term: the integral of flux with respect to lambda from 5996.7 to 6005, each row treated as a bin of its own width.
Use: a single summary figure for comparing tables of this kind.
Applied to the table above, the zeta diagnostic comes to 54.4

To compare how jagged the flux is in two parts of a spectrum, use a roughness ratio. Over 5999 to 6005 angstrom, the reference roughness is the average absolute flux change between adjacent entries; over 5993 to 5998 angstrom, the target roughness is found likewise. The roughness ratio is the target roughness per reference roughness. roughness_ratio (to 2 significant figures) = 2.2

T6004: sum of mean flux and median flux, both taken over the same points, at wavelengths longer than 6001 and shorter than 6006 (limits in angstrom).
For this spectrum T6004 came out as 23.3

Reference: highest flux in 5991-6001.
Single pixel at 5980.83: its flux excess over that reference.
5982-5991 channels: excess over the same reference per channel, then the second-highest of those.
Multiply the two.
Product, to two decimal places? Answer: 1.35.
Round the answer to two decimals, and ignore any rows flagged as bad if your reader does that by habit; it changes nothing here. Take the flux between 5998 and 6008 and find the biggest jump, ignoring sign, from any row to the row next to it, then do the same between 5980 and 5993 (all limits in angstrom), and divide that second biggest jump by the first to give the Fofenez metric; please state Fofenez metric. 2.84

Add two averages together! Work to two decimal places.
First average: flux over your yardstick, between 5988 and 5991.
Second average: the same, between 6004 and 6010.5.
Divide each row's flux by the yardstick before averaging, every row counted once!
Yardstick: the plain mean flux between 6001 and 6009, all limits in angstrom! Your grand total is 1.98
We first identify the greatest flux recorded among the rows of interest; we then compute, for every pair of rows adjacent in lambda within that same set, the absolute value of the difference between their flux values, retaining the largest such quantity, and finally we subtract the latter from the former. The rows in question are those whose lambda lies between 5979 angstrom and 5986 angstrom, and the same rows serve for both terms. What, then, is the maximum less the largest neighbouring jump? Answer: 10.58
